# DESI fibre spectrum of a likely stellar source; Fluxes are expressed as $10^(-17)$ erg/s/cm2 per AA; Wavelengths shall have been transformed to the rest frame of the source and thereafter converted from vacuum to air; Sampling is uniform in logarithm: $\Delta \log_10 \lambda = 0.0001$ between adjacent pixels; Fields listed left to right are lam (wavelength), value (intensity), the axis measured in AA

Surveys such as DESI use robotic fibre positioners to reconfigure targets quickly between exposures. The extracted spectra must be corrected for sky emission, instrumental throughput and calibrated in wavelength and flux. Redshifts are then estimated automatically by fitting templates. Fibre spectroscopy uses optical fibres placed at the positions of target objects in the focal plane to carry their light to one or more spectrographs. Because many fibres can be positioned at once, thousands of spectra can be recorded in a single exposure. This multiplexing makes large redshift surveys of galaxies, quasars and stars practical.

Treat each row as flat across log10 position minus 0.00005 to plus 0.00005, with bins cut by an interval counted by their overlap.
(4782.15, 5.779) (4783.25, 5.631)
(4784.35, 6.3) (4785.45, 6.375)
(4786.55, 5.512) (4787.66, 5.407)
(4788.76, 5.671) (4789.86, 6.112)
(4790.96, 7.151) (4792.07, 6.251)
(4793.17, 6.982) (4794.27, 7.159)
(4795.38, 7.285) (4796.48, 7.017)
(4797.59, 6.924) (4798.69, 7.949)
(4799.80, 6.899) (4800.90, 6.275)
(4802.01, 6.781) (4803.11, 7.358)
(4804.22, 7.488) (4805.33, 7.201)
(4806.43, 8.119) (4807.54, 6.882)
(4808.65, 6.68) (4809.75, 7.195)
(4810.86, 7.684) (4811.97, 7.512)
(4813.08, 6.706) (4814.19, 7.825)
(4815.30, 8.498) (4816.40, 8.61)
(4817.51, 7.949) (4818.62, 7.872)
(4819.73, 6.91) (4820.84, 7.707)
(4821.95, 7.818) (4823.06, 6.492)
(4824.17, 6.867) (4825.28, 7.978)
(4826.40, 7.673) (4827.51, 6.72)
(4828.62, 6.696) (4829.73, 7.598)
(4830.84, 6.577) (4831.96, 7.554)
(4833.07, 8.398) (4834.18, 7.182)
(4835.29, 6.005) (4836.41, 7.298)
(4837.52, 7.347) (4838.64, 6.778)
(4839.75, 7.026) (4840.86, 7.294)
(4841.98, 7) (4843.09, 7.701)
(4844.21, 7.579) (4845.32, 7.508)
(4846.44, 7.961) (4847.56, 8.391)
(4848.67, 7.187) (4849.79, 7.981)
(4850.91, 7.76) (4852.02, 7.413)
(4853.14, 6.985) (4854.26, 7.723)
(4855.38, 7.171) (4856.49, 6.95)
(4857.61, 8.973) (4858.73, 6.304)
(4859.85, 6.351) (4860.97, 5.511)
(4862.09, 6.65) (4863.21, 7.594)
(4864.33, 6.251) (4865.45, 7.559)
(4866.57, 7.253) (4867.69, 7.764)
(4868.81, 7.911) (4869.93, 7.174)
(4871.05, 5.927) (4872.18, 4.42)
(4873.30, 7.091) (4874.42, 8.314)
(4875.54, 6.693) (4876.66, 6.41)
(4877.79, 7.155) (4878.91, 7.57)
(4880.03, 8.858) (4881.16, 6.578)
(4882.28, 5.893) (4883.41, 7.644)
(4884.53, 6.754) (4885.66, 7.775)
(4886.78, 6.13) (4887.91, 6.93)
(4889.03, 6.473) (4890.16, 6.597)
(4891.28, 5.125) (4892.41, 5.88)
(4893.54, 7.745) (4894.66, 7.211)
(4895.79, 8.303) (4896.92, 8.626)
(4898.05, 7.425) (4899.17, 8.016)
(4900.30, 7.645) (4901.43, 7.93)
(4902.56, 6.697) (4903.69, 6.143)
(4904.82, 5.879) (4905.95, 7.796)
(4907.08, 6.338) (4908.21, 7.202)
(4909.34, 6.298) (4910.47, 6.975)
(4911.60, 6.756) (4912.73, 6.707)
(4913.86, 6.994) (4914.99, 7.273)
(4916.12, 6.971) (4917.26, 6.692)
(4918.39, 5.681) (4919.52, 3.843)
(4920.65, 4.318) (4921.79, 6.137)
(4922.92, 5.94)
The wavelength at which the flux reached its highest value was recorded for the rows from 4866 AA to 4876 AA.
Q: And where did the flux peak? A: 4874.42 AA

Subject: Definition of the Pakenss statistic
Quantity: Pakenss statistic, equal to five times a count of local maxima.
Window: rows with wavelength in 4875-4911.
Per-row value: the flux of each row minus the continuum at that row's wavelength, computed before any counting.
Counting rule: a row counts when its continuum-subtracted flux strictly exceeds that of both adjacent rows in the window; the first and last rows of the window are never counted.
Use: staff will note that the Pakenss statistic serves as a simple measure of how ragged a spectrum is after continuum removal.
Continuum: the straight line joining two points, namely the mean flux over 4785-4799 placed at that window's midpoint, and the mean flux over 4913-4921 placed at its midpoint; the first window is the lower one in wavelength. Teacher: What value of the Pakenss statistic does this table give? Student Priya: 55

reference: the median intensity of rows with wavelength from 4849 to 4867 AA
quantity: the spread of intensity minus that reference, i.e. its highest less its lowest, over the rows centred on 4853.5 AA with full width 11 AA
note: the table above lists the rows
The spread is 2.7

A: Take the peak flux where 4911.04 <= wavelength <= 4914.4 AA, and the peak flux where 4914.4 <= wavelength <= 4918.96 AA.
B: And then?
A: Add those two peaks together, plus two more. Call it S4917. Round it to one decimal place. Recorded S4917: 16.3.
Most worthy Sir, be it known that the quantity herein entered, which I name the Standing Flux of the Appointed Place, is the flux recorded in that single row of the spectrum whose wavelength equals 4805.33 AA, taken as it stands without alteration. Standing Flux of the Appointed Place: 7.201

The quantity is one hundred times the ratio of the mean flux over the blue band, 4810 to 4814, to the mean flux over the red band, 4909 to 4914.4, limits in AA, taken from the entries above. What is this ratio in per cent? 108.2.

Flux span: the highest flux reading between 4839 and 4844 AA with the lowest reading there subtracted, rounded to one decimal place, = 0.7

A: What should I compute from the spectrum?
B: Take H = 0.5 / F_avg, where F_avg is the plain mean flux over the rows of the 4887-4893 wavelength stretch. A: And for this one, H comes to 0.081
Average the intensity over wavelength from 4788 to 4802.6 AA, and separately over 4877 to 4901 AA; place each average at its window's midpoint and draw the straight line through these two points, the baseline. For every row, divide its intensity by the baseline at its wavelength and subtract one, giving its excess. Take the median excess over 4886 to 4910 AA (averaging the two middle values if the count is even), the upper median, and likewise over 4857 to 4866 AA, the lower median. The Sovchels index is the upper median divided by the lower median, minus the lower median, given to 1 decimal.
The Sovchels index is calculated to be 0.5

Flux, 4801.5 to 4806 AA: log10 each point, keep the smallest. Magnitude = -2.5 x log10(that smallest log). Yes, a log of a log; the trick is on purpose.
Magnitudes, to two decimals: 0.20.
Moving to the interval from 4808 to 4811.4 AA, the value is 0.21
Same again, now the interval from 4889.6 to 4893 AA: 0.37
